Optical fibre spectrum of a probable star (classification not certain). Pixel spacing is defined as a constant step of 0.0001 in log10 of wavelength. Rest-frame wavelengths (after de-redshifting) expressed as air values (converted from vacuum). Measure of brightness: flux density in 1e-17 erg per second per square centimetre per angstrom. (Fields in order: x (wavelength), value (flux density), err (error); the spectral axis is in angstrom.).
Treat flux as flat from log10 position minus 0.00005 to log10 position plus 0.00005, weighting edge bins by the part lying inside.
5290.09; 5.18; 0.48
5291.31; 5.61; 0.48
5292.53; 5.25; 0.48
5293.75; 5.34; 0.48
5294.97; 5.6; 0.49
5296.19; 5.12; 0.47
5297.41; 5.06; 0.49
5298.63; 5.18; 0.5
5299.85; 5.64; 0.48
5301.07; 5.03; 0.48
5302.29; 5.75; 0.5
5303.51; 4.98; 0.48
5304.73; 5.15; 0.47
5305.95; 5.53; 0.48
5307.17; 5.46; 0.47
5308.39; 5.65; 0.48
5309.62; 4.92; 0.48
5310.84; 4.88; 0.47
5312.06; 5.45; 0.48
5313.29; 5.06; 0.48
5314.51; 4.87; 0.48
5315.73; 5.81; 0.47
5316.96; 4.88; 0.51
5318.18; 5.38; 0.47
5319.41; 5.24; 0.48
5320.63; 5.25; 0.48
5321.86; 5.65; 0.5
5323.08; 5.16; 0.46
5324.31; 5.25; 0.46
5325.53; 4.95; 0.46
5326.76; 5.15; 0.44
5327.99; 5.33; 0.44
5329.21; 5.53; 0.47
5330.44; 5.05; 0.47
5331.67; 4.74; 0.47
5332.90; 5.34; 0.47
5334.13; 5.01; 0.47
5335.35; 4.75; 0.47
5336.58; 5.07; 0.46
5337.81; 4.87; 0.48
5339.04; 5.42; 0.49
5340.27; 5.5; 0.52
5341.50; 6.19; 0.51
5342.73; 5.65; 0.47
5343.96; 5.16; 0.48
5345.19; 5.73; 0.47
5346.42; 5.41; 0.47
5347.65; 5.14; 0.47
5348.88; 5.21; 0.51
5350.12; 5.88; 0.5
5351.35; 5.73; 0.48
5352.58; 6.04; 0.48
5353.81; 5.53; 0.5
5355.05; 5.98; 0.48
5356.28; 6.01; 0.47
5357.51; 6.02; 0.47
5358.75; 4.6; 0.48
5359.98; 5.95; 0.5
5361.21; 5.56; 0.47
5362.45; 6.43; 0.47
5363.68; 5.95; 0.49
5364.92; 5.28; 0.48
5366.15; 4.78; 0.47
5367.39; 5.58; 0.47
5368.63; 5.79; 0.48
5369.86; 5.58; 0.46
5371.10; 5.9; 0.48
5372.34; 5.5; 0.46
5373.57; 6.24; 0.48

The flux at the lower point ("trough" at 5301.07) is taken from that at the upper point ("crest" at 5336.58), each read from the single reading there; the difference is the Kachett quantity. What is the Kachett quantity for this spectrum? 0.0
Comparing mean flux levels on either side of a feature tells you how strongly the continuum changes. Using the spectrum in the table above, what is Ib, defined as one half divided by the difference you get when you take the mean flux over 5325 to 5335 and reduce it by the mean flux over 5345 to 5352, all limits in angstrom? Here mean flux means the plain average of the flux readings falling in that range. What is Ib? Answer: -1.3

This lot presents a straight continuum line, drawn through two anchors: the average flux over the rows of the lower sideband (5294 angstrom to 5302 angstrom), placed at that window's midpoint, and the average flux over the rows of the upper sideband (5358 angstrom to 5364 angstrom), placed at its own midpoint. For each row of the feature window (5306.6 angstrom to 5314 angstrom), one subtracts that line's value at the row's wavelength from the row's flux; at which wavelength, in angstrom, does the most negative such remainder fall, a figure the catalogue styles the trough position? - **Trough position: 5310.84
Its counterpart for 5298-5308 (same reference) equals 5303.51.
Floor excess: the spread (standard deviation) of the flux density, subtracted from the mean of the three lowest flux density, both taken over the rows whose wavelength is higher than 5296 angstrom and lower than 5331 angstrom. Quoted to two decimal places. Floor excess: 4.60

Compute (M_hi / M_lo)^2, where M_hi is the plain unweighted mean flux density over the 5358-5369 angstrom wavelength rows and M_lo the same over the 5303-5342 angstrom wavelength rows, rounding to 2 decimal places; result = 1.12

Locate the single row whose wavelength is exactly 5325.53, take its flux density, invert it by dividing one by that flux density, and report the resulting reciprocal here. 0.202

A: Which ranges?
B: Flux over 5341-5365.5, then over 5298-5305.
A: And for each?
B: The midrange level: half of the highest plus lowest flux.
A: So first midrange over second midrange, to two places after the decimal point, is 1.03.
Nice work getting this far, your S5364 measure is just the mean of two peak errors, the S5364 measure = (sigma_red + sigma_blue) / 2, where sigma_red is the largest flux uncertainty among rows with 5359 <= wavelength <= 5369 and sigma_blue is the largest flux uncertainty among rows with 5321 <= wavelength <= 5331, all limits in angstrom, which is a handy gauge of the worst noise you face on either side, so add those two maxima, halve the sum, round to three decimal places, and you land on 0.500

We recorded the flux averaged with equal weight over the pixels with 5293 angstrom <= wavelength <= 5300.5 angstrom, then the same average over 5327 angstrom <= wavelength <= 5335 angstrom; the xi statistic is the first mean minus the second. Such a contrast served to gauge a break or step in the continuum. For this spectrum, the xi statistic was 0.16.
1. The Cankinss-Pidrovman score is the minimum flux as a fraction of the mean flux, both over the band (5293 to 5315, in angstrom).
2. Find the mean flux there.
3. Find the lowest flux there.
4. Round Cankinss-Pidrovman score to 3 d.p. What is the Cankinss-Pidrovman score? 0.926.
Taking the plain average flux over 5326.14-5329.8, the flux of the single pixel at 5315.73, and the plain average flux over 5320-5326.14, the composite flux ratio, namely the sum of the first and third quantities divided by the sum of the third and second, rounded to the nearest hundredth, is 0.96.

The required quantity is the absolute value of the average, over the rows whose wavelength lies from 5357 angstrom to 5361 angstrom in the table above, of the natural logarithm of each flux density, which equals 1.70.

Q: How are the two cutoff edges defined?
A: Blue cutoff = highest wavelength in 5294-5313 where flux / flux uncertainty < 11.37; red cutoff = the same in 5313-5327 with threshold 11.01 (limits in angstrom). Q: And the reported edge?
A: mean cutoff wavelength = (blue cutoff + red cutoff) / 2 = 5318.8 angstrom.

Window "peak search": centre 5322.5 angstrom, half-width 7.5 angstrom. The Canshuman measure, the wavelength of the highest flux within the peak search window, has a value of 5315.73 angstrom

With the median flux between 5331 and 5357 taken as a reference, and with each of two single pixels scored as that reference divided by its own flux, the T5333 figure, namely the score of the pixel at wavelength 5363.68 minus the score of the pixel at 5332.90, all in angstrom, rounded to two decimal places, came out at -0.10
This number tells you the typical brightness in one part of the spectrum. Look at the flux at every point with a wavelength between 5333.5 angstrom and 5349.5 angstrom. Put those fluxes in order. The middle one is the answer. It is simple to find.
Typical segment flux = 5.21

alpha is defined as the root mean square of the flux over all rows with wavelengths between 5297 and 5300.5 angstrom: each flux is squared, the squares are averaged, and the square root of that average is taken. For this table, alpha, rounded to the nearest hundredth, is 5.30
